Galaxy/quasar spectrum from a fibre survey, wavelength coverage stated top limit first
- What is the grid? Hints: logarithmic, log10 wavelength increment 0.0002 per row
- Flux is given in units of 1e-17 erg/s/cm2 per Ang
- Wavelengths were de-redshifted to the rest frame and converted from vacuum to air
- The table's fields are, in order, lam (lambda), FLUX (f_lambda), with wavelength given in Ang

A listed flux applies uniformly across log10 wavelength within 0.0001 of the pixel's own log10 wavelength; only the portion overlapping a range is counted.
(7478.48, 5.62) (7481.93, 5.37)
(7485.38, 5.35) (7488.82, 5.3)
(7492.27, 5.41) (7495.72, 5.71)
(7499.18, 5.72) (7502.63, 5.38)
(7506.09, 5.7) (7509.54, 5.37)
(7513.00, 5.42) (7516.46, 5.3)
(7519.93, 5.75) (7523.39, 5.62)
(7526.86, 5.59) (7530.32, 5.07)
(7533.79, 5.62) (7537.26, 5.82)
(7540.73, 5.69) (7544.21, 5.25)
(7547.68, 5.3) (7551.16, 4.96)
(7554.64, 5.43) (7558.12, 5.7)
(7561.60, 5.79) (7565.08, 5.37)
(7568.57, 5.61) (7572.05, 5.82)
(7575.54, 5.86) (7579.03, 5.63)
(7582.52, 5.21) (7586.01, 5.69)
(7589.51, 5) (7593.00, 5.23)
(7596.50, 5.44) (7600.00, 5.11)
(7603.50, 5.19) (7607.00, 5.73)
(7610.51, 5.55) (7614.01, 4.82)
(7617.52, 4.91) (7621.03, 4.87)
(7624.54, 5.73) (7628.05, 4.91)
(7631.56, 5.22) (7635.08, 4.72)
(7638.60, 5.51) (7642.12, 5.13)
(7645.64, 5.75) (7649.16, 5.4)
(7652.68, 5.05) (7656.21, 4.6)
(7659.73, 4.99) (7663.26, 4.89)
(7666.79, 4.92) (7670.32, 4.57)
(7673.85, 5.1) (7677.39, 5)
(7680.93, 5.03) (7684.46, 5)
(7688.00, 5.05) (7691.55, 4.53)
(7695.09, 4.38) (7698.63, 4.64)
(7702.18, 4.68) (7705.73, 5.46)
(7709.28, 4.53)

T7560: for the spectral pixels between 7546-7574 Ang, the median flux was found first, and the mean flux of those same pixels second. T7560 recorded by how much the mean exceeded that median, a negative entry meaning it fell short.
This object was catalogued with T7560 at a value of -0.02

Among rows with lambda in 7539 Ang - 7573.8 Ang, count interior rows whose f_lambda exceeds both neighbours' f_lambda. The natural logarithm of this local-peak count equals 0.69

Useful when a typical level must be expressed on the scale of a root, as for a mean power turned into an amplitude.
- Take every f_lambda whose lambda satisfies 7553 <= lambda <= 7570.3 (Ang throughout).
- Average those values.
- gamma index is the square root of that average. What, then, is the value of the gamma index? 2.36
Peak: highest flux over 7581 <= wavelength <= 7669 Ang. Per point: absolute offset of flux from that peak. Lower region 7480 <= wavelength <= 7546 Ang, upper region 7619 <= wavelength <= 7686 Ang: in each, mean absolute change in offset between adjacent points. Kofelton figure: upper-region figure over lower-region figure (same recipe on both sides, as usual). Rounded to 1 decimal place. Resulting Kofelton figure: 1.8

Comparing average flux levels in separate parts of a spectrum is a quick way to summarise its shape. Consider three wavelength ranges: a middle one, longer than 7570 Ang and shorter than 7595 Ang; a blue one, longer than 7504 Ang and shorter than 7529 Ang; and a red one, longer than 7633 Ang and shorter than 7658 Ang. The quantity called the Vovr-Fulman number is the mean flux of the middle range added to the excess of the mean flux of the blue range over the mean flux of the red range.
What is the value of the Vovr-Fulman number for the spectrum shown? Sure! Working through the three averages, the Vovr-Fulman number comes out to 5.9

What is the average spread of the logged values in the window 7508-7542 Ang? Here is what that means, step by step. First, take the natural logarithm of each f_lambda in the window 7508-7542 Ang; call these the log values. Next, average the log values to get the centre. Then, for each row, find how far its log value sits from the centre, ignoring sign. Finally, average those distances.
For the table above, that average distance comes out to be 0.034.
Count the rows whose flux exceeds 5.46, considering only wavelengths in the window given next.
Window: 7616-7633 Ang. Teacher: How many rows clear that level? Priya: 1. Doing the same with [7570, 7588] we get 4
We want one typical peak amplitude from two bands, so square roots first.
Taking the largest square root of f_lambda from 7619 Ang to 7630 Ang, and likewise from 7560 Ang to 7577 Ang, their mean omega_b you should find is 2.41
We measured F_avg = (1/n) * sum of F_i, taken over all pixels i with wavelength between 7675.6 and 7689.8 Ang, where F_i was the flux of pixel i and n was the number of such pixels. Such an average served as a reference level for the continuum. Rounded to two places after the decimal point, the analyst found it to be 5.02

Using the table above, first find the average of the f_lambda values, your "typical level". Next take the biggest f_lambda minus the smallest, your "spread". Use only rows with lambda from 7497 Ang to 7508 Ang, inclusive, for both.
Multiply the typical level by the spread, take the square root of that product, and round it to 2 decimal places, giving 1.38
